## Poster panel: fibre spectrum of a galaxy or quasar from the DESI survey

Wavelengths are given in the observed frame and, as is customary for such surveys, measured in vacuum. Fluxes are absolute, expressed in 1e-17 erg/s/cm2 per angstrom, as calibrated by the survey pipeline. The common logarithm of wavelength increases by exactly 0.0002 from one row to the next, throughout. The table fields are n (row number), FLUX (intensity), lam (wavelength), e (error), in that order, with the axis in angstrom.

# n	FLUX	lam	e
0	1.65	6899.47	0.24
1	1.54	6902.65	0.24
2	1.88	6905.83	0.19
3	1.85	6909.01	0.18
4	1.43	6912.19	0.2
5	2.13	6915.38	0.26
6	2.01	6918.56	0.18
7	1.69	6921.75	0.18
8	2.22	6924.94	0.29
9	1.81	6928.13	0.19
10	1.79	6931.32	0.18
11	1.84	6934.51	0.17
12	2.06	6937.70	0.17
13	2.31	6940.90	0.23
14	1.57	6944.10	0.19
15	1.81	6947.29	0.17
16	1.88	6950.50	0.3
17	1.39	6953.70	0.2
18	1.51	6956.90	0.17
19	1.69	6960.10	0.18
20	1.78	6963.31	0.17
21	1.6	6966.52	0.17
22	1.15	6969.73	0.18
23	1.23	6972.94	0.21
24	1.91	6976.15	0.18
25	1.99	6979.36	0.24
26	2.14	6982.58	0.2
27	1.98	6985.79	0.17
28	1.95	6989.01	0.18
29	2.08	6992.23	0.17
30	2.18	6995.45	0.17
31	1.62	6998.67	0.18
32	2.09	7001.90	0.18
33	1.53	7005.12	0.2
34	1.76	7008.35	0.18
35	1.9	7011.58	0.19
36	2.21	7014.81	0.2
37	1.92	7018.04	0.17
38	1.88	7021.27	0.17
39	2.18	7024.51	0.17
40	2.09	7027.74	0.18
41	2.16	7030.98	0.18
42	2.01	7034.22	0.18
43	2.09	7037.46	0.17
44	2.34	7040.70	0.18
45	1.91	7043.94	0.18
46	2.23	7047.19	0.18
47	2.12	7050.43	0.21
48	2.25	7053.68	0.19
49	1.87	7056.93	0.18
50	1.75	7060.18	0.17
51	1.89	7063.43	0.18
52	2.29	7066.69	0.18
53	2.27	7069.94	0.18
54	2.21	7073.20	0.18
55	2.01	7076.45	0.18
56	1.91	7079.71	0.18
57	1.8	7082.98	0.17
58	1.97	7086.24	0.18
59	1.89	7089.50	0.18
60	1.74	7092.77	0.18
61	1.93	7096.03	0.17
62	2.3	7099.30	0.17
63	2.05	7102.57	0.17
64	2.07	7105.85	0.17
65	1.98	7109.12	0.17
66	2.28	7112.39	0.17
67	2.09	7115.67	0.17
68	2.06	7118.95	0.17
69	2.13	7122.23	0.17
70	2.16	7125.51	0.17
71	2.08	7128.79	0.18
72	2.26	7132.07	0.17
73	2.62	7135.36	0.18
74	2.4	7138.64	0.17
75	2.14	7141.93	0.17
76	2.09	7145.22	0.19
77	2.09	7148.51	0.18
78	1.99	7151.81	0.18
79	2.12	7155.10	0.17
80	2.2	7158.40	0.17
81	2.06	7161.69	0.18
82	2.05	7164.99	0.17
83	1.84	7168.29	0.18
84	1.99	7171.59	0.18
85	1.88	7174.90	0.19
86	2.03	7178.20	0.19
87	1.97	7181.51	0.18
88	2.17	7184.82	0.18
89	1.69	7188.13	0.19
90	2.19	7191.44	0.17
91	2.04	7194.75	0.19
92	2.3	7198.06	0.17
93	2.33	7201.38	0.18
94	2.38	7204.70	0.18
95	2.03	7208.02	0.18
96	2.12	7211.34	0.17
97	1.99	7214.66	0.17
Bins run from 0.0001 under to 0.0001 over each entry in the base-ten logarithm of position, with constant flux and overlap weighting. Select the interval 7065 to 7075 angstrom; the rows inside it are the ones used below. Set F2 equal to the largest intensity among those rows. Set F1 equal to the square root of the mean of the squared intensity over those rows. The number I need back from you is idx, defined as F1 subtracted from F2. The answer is 0.03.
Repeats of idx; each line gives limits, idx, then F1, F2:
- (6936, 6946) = 0.31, 2.00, 2.31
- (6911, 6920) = 0.25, 1.88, 2.13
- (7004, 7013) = 0.16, 1.74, 1.9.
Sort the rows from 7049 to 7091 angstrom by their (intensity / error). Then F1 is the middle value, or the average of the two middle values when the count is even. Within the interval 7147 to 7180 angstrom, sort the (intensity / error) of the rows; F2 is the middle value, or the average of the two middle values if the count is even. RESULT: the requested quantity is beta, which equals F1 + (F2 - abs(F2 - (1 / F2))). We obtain 10.7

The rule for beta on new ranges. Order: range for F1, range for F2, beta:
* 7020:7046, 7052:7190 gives 11.9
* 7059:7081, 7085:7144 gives 11.2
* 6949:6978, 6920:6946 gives 9.0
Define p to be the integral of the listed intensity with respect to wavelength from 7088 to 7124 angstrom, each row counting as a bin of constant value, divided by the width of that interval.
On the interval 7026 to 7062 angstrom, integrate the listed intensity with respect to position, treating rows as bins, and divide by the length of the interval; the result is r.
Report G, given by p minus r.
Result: 0.0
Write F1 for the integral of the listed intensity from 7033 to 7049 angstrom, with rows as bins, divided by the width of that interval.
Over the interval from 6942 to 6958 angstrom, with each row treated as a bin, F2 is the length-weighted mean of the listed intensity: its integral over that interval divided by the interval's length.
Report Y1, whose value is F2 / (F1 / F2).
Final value 1.30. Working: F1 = 2.12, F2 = 1.66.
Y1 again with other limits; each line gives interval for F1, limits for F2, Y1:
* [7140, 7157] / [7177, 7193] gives 1.93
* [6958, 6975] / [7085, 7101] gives 2.58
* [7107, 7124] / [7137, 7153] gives 2.18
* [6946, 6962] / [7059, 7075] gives 2.64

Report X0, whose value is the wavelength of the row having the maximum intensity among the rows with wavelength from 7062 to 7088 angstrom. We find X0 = 7066.69 angstrom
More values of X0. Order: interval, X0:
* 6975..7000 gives 6995.45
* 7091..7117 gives 7099.30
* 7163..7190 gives 7184.82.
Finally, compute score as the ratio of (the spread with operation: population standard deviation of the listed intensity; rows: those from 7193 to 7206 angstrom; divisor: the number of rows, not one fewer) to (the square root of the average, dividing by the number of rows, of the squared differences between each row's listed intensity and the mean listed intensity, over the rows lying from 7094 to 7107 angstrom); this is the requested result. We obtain 0.98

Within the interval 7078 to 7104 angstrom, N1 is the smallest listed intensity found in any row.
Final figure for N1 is 1.74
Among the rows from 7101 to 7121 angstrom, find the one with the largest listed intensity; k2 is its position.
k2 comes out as 7112.39 angstrom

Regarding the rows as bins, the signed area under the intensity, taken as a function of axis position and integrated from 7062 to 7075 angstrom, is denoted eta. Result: 28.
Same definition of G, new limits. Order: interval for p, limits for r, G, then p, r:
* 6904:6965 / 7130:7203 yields -0.3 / 1.82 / 2.11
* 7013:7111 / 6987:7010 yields 0.2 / 2.04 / 1.89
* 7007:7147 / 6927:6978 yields 0.4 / 2.08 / 1.71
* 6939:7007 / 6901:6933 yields -0.1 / 1.78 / 1.83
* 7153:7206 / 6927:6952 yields 0.2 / 2.07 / 1.89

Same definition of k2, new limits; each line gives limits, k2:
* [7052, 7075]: 7066.69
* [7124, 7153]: 7135.36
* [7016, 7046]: 7040.70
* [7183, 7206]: 7204.70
